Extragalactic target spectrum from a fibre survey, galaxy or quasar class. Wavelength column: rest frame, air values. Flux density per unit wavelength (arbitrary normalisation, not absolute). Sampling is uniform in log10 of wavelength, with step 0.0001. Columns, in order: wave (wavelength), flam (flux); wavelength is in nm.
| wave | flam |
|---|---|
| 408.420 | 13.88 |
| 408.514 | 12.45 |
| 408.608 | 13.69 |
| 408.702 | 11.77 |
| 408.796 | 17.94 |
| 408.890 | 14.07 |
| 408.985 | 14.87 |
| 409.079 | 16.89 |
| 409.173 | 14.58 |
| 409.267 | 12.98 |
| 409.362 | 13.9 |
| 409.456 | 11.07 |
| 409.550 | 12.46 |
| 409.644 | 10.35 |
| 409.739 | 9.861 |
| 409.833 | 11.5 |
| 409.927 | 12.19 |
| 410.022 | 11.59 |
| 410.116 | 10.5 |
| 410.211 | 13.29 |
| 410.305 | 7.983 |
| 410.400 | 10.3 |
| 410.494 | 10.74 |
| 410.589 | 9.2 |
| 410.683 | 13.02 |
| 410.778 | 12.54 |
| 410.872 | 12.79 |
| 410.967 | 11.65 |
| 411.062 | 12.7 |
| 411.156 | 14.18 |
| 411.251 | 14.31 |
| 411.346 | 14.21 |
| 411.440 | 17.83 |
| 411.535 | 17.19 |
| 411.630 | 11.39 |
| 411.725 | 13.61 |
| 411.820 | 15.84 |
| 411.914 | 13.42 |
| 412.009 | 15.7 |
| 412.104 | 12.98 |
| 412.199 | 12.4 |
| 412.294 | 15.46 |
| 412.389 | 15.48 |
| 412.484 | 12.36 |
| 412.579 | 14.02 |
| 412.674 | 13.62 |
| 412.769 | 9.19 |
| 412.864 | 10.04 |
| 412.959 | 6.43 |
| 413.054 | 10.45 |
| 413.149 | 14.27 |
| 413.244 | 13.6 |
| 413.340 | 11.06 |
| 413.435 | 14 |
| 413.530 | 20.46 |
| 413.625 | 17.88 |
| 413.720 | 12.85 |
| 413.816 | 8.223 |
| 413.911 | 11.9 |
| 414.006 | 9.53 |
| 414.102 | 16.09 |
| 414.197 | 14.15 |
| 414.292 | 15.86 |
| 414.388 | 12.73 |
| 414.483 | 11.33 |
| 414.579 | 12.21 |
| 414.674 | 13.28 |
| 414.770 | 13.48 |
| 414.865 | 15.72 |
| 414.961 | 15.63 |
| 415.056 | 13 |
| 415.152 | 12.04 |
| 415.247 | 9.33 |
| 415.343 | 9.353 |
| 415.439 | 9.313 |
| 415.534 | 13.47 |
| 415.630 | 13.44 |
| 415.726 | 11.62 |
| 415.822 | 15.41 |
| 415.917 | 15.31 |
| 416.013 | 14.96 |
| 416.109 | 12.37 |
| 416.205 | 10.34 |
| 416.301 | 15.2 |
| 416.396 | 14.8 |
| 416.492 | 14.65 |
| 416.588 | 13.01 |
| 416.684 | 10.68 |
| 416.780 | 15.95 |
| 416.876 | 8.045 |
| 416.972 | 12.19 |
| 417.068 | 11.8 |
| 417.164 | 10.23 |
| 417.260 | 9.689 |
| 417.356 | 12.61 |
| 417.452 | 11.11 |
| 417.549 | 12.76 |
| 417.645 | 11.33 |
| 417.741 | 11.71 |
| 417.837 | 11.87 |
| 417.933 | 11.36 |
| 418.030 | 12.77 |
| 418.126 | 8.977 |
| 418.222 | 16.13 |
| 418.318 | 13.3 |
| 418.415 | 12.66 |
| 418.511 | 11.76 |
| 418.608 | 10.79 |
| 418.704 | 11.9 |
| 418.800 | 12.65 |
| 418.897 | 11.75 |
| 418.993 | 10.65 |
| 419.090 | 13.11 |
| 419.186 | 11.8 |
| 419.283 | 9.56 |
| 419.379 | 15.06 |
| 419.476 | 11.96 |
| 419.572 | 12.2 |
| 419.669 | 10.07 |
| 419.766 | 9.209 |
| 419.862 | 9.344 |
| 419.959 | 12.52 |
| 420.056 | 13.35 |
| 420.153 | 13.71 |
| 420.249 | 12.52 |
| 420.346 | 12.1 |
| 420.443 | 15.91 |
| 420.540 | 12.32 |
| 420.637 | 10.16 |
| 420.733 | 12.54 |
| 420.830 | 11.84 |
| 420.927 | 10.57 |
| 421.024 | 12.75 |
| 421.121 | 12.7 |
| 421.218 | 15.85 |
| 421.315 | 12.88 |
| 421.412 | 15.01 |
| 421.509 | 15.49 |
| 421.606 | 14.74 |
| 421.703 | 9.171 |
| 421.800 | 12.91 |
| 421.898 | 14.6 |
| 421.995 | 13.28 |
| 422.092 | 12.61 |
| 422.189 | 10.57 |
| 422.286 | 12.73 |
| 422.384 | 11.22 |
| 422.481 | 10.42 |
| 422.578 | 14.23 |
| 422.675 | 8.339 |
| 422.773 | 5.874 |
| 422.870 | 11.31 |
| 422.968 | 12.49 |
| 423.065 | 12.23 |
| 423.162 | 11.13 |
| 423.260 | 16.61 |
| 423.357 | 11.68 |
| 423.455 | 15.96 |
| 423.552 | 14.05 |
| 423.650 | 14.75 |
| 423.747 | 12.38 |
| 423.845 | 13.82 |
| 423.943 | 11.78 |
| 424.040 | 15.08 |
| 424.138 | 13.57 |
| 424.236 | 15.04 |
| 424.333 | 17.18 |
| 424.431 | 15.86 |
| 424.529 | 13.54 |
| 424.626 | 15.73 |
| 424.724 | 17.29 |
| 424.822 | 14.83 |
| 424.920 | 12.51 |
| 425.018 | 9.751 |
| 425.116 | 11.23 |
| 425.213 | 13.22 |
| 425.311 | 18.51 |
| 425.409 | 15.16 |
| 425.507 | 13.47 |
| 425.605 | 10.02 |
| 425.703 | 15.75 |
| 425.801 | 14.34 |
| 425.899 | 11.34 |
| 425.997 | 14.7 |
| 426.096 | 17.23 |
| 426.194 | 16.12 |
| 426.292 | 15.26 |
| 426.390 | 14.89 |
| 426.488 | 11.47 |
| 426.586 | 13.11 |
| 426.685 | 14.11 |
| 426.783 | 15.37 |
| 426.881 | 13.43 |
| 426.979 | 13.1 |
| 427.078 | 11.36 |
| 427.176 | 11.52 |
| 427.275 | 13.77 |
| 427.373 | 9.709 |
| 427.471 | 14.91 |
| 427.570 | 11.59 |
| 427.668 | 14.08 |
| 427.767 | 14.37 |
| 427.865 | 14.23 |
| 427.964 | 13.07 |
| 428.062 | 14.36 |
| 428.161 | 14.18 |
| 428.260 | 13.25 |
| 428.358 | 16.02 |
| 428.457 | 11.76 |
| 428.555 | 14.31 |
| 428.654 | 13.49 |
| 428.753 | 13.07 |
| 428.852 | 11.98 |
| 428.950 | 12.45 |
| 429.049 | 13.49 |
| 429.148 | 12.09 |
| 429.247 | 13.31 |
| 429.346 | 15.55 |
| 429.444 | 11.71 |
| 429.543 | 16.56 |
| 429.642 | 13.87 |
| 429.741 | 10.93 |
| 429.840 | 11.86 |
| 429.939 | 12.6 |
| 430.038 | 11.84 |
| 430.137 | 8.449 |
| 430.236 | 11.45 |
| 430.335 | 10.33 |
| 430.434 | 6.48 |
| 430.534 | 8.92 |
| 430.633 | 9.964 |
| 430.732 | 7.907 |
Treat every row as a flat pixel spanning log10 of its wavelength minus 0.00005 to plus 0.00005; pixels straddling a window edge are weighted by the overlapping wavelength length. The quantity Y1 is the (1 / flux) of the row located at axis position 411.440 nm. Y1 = 0.06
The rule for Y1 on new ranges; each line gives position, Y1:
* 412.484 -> 0.08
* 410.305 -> 0.13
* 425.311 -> 0.05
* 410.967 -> 0.09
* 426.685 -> 0.07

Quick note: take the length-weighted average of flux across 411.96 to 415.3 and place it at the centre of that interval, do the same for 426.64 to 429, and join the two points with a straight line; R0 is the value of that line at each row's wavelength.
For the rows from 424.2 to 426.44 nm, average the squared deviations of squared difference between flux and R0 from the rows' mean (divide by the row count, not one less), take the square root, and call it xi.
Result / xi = 7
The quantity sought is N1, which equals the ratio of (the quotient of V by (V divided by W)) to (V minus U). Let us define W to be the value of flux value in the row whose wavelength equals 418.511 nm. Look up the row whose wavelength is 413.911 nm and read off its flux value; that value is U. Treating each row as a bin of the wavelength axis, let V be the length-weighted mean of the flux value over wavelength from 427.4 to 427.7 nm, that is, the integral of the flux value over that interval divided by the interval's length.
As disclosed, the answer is 9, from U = 11.9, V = 13.2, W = 11.76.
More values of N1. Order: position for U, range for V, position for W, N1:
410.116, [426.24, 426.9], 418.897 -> 3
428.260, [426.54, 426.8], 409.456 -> 14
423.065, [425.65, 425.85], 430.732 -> 3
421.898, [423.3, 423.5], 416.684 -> -15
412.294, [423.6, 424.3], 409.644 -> -6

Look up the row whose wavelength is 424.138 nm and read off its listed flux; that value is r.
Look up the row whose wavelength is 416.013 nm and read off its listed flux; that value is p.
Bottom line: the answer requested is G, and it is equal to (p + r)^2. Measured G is 814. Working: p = 14.96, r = 13.57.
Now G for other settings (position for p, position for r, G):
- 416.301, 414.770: 823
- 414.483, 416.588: 592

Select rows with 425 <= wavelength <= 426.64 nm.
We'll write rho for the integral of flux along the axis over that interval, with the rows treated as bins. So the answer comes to 22.9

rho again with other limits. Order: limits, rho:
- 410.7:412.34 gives 22.9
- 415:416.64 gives 21.0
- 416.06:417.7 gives 19.9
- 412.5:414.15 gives 20.7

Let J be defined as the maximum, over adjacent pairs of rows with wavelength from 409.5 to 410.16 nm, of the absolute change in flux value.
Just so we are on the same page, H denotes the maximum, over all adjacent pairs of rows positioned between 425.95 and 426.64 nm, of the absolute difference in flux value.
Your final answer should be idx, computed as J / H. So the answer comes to 0.62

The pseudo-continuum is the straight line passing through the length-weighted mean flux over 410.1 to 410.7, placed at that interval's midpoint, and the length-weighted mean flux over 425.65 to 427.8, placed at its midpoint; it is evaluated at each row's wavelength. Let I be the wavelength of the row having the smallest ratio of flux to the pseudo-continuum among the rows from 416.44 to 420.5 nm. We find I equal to 416.876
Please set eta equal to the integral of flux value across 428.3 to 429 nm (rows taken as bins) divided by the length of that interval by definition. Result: 13.3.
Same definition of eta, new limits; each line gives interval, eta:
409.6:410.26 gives 11.3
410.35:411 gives 11.4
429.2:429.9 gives 13.4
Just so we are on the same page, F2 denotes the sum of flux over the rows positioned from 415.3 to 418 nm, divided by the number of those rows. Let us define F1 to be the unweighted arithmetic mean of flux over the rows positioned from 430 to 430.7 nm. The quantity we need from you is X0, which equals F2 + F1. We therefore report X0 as 21.9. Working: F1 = 9.6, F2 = 12.3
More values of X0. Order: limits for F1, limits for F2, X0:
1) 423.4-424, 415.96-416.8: 27.3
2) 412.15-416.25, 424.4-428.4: 26.7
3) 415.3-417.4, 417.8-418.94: 24.6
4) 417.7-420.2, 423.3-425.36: 26.1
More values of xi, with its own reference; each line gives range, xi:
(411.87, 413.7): 15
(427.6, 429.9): 3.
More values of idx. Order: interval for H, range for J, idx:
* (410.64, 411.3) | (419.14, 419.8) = 3.72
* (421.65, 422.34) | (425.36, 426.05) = 1.53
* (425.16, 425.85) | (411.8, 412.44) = 0.53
